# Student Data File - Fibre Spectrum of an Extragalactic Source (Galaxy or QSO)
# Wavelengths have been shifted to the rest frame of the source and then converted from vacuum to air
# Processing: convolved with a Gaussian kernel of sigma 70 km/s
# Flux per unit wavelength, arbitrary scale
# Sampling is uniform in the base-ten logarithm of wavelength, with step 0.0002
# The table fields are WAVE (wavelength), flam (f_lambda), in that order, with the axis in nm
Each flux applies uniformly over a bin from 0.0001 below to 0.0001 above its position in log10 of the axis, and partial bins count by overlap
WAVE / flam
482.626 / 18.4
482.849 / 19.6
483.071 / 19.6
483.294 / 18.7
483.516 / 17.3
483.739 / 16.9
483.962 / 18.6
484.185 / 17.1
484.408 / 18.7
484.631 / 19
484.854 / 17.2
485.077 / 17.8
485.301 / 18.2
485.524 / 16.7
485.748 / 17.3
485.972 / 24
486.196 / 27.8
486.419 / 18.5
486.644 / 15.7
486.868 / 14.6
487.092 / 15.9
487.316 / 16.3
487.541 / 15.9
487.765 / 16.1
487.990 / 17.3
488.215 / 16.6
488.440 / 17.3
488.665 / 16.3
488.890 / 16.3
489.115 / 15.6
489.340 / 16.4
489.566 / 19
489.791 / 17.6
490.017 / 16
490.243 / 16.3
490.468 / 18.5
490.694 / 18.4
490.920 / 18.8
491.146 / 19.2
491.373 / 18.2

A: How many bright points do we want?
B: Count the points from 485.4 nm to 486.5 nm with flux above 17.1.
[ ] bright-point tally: 4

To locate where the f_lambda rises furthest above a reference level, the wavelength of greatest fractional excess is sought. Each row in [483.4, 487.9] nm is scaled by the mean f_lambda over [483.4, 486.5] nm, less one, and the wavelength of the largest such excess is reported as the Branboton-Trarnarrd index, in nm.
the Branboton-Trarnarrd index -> 486.196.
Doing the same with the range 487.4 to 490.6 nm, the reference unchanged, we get 489.566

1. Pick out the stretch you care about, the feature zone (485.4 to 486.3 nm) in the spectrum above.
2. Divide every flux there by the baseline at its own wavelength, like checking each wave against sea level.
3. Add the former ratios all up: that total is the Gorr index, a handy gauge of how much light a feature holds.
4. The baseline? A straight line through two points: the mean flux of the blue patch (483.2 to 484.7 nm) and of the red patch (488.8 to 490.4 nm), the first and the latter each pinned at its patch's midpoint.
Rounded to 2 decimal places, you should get 4.88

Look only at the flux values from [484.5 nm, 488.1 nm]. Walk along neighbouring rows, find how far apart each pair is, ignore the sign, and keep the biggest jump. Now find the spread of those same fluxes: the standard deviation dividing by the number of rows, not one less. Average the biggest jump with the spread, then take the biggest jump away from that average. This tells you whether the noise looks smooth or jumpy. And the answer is -3.0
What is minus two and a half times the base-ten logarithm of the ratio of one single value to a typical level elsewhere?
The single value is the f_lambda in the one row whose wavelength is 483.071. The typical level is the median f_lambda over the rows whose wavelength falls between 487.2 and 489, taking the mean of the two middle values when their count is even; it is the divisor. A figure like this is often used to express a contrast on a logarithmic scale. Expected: -0.20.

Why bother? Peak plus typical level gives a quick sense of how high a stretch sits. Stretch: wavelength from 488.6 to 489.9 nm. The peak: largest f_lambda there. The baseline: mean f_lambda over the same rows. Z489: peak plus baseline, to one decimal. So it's 35.9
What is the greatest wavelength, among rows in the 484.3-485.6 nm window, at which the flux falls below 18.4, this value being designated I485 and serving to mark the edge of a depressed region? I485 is 485.524 nm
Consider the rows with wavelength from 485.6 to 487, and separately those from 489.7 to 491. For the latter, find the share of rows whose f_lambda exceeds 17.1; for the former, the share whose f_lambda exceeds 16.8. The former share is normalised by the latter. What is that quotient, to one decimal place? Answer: 1.0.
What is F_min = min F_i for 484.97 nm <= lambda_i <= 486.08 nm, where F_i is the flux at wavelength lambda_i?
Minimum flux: 16.7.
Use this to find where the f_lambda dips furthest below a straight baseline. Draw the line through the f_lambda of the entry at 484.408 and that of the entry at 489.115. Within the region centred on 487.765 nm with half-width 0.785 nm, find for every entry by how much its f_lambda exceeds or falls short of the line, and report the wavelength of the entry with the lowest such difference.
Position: 487.092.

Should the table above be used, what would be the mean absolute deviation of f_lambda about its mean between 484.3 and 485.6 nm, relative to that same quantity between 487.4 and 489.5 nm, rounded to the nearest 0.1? 1.6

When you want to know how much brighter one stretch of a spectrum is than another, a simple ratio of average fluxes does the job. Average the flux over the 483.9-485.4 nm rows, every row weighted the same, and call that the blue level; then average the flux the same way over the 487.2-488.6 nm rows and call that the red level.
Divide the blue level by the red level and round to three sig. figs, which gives 1.09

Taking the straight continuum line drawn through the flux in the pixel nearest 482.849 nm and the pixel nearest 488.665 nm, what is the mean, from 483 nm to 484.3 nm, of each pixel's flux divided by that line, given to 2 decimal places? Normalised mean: 0.94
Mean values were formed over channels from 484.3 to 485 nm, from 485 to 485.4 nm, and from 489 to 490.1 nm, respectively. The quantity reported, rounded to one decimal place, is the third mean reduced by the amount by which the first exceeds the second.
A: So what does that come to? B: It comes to 16.6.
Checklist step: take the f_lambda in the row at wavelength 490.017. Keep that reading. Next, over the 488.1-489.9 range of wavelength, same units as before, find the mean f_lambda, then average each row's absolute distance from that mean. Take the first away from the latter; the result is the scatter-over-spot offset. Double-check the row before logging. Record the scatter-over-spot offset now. -15.2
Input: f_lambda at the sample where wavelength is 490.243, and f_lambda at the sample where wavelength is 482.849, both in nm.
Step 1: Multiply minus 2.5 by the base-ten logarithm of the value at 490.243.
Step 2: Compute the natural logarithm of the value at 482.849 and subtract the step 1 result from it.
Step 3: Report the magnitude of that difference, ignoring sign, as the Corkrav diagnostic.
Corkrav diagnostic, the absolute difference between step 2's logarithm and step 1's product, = 6.01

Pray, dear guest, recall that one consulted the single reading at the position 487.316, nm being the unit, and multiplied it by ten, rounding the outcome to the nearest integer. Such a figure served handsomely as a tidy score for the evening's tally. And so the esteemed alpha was 163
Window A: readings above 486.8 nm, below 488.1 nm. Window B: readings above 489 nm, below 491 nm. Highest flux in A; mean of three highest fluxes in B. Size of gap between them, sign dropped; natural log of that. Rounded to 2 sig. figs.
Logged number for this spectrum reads 0.38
